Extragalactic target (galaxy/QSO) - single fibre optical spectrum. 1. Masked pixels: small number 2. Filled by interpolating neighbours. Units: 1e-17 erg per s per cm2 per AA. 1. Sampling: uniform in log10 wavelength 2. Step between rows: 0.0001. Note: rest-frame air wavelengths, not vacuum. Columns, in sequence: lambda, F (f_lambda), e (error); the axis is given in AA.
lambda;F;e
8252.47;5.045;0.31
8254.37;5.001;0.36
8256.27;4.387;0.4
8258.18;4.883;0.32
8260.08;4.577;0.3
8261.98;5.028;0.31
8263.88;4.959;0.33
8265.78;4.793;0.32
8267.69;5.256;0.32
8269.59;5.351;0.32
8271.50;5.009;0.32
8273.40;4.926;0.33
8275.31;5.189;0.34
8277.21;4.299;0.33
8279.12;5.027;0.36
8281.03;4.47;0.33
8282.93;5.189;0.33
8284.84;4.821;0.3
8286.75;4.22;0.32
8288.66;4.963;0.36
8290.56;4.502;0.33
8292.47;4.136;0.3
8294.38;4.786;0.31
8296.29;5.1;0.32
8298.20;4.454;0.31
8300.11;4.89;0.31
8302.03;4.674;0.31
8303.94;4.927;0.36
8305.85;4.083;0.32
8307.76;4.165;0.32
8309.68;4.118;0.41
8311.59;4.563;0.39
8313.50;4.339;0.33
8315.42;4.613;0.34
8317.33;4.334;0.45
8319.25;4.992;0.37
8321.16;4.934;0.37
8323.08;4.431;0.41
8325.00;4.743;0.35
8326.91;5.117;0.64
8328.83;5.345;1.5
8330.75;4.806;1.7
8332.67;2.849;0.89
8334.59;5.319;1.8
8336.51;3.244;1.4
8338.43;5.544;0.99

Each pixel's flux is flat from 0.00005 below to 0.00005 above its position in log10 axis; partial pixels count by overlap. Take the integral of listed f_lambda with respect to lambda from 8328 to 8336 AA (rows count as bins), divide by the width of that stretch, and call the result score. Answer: 4.5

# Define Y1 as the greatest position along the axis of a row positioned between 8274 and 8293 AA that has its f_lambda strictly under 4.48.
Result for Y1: 8292.47 AA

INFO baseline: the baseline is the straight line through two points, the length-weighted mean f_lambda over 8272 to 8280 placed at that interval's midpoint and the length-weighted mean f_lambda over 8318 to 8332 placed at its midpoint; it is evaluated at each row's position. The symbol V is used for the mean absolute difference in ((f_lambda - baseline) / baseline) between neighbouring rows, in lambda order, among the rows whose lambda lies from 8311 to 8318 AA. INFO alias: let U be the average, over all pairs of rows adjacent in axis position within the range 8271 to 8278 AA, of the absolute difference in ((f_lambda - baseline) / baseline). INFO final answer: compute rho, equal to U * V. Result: 0.0045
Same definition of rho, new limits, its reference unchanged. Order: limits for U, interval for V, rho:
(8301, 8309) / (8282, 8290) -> 0.0095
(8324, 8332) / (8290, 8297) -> 0.0072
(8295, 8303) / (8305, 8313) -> 0.0035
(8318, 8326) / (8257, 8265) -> 0.0034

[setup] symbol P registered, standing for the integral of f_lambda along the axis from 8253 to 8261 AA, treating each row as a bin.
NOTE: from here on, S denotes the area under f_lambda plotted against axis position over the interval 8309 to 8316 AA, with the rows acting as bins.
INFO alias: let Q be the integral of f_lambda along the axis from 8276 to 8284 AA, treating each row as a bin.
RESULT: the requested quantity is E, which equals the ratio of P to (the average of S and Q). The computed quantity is 1.10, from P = 37.8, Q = 38.1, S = 30.9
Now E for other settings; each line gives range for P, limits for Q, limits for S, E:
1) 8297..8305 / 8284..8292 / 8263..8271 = 0.98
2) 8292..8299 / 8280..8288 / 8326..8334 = 0.88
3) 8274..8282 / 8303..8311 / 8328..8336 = 1.08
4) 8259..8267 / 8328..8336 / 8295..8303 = 1.05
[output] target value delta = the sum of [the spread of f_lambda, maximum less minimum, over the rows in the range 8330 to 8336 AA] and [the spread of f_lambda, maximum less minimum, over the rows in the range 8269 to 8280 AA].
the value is 3.52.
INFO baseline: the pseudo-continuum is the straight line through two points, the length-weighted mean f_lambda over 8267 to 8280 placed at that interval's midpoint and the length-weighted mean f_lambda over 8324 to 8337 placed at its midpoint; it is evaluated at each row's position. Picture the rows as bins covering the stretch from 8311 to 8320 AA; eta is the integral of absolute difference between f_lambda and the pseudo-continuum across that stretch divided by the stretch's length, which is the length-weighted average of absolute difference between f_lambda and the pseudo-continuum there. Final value 0.24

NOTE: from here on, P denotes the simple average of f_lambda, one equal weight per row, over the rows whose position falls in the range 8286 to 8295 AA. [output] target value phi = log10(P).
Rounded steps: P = 4.5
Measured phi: 0.66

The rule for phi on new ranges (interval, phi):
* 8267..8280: 0.70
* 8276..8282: 0.66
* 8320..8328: 0.68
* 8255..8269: 0.68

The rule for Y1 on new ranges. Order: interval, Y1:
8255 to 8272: 8256.27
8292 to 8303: 8298.20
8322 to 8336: 8332.67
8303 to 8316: 8313.50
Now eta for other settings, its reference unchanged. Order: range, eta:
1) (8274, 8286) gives 0.29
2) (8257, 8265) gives 0.26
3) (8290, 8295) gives 0.39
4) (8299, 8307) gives 0.27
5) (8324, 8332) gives 0.49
